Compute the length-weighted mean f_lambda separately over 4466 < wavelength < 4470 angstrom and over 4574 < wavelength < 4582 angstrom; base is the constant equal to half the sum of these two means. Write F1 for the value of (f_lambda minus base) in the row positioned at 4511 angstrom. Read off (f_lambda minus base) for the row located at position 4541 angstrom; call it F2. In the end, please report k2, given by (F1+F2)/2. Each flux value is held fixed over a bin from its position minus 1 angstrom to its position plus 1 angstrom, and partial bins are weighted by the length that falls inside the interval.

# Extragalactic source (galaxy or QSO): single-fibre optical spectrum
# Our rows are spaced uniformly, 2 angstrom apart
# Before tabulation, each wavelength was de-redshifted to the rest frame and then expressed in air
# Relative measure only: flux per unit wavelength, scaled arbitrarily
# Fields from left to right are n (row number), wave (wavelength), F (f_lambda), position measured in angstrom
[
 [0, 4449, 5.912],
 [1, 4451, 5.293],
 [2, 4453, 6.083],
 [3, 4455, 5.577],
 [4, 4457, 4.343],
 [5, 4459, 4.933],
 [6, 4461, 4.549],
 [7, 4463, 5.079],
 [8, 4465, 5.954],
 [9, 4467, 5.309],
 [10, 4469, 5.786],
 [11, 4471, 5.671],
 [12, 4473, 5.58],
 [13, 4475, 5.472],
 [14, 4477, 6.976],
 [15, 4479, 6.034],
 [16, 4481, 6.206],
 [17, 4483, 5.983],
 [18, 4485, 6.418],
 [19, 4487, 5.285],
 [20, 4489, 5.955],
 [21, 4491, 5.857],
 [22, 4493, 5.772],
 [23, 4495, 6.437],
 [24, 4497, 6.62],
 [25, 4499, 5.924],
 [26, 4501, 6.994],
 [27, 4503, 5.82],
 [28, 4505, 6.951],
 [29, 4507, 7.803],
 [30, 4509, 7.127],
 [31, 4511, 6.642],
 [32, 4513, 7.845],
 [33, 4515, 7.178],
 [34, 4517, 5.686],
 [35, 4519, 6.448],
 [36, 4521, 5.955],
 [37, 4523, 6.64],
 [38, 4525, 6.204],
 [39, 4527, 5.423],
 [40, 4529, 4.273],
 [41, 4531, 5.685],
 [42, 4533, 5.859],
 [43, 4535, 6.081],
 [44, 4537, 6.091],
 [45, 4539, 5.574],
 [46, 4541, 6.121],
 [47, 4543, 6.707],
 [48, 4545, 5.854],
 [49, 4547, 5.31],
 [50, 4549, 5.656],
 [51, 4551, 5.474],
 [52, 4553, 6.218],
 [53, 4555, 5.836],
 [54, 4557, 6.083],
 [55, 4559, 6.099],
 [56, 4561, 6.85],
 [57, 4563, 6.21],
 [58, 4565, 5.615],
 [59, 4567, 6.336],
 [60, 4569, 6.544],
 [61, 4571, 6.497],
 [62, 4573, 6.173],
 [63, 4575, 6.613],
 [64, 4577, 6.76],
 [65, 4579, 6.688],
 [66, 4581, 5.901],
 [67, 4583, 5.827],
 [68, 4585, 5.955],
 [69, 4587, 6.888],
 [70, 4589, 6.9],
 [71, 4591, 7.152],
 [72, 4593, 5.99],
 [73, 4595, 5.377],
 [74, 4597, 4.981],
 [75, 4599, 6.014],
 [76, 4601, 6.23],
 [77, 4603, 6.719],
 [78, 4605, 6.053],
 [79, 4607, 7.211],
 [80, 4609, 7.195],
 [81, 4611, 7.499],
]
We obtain 0.36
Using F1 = 0.6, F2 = 0.1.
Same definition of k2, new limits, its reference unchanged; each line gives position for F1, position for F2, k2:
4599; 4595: -0.32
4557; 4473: -0.19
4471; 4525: -0.08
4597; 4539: -0.74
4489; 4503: -0.13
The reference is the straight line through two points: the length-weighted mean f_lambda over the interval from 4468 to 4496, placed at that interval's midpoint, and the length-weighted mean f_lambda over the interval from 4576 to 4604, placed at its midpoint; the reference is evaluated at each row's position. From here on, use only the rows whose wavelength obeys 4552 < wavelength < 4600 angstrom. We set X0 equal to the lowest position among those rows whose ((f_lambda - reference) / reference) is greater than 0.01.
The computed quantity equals 4553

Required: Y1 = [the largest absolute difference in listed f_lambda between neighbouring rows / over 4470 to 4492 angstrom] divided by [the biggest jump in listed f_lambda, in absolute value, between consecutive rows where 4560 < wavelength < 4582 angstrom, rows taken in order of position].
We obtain 1.9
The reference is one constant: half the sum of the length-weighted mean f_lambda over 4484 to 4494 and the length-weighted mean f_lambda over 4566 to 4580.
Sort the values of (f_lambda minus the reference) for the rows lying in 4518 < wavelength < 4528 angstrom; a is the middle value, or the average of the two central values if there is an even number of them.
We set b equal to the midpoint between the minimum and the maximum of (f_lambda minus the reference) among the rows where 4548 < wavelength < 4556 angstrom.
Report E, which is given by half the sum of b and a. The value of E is -0.16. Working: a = 0.02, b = -0.3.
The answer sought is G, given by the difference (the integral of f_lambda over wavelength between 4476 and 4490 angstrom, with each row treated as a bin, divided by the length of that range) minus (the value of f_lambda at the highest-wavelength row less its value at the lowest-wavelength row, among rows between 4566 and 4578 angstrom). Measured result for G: 5.7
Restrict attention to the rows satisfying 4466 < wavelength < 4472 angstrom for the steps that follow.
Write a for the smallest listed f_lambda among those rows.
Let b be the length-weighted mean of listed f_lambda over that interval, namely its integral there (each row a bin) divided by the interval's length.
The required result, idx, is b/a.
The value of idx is 1.05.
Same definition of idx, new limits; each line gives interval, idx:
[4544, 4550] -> 1.06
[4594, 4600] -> 1.10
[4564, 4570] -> 1.10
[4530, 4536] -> 1.03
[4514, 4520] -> 1.13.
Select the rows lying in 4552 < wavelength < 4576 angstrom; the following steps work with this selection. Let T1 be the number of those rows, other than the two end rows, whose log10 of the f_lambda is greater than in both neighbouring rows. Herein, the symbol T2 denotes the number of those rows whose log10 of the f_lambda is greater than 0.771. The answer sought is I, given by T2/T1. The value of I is 5.00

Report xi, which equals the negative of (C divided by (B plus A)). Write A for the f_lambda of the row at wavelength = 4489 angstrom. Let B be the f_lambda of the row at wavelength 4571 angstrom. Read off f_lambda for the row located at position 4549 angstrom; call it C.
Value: -0.45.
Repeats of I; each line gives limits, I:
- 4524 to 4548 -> 2.50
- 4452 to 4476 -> 0.67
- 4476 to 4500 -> 2.25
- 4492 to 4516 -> 2.50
